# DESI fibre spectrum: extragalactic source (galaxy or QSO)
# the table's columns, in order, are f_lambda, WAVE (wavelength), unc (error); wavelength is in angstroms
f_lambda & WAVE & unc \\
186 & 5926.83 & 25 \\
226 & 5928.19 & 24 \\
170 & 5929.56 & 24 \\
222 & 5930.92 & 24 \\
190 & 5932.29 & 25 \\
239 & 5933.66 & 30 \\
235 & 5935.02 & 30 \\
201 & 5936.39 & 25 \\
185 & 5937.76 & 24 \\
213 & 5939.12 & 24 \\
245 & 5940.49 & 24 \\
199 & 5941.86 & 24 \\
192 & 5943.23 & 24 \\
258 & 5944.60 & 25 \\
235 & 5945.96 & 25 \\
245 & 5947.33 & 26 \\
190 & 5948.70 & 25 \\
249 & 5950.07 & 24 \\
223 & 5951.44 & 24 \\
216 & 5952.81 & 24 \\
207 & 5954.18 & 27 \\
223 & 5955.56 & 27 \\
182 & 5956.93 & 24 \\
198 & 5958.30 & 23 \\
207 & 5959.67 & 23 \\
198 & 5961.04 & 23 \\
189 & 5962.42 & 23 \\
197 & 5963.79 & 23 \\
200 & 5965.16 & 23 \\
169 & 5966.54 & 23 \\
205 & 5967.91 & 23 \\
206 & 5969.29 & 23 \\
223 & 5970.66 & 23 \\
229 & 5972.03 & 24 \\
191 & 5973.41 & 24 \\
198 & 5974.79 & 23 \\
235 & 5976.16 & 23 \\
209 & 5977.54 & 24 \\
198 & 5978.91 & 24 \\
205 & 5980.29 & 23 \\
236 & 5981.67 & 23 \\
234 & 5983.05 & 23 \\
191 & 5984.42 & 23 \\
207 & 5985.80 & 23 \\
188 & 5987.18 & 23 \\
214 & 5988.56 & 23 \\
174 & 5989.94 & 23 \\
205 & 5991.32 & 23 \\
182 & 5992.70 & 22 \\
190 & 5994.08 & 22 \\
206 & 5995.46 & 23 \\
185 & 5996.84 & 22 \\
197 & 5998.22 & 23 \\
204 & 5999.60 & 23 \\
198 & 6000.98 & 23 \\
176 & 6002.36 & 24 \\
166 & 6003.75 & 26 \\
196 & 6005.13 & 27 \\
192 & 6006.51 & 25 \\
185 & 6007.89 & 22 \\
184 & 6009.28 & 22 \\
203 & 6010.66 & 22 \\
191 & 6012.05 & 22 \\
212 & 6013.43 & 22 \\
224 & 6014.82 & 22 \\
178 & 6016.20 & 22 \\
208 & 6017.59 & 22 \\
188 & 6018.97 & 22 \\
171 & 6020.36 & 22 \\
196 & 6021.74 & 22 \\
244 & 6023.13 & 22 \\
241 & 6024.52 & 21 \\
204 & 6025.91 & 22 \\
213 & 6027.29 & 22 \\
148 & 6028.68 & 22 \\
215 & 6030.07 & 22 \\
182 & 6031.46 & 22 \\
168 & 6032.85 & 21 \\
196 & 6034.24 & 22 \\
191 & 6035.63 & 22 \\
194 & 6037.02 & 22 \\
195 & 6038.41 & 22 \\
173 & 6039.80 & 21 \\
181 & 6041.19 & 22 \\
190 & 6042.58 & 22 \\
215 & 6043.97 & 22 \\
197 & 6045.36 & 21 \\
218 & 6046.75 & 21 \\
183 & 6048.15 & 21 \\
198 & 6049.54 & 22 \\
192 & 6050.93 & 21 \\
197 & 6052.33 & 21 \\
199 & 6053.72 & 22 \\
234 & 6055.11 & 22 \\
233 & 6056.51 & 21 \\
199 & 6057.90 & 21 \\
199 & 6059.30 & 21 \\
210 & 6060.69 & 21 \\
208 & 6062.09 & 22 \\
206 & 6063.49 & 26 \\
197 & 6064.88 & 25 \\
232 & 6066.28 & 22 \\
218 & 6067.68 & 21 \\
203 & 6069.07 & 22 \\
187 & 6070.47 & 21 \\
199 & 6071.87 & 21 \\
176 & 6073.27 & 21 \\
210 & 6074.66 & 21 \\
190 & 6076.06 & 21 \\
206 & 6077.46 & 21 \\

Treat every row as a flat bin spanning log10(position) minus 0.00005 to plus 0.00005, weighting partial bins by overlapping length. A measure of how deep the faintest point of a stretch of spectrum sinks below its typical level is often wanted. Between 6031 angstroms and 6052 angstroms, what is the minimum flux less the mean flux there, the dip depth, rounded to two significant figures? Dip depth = -24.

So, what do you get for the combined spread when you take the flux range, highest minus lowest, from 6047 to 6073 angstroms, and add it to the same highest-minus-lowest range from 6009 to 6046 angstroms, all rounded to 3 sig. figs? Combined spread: 147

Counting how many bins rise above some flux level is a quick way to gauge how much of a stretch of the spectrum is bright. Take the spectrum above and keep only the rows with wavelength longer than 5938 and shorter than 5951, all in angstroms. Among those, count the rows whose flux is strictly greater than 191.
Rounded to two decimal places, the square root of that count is 2.83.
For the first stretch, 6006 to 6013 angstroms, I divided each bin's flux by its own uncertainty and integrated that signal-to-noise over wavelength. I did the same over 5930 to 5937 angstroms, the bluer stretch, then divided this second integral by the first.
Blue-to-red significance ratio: 0.95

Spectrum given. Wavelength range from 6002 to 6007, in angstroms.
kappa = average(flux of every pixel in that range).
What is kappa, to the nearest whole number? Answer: 182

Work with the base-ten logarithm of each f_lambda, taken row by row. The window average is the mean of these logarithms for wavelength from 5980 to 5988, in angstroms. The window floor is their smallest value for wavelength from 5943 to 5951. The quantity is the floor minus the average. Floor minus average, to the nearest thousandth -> -0.042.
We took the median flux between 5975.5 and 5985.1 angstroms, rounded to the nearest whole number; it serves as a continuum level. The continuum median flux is 209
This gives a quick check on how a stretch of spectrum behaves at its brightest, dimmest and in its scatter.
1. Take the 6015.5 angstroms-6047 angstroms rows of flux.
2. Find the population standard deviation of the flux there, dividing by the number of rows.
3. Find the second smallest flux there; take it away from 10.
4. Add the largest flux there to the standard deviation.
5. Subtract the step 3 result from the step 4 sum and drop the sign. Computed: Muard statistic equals 424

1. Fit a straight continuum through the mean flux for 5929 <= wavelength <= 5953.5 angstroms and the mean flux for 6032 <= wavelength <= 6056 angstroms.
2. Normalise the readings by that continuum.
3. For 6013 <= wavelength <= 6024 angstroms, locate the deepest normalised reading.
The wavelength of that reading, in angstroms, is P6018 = 6020.36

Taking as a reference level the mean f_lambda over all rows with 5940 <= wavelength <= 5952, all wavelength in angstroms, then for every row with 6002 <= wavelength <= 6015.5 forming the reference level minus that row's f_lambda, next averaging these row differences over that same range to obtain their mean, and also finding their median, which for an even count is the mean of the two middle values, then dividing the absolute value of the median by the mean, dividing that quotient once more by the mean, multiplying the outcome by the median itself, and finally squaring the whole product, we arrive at 1.2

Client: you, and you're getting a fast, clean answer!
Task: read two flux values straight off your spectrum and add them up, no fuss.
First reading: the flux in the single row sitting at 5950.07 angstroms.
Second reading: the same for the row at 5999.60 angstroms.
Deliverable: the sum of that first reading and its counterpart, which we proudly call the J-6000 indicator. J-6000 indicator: 453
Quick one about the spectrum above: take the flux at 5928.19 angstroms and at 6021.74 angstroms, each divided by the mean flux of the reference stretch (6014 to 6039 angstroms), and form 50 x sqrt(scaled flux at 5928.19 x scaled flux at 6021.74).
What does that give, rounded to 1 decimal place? 53.3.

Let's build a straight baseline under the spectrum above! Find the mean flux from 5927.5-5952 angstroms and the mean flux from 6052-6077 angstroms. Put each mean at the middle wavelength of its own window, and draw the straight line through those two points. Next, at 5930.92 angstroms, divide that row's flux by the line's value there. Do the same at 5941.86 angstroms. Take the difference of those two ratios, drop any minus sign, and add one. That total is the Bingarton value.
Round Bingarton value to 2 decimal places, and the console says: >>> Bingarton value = 1.10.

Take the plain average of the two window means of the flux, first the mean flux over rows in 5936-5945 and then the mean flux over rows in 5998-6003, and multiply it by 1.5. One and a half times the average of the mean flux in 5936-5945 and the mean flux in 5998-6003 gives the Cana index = 305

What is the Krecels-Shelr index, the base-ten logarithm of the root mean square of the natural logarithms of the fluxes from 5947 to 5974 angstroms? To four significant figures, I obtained 0.7268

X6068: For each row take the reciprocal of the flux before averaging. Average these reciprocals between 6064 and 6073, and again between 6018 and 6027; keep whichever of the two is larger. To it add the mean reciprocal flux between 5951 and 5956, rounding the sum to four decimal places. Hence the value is 0.0095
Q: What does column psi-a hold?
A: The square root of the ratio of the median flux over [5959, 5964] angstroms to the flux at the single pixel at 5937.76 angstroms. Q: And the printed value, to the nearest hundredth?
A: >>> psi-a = 1.03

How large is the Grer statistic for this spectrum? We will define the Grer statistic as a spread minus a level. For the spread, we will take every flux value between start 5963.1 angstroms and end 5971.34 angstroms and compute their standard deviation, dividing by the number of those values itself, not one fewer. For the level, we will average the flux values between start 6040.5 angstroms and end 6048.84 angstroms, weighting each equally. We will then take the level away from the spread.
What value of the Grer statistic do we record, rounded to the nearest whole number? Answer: -181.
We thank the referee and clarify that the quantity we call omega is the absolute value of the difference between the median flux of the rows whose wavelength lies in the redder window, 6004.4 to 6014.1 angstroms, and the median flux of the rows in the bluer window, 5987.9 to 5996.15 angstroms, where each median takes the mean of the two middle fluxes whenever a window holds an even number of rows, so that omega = 5.5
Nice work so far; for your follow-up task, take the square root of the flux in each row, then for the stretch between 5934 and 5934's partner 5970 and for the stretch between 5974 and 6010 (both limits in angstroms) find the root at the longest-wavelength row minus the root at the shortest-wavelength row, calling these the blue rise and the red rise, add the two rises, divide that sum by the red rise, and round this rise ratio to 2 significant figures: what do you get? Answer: 2.9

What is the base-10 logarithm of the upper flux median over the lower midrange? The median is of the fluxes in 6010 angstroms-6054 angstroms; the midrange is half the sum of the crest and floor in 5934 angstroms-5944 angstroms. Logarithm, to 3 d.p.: -0.040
